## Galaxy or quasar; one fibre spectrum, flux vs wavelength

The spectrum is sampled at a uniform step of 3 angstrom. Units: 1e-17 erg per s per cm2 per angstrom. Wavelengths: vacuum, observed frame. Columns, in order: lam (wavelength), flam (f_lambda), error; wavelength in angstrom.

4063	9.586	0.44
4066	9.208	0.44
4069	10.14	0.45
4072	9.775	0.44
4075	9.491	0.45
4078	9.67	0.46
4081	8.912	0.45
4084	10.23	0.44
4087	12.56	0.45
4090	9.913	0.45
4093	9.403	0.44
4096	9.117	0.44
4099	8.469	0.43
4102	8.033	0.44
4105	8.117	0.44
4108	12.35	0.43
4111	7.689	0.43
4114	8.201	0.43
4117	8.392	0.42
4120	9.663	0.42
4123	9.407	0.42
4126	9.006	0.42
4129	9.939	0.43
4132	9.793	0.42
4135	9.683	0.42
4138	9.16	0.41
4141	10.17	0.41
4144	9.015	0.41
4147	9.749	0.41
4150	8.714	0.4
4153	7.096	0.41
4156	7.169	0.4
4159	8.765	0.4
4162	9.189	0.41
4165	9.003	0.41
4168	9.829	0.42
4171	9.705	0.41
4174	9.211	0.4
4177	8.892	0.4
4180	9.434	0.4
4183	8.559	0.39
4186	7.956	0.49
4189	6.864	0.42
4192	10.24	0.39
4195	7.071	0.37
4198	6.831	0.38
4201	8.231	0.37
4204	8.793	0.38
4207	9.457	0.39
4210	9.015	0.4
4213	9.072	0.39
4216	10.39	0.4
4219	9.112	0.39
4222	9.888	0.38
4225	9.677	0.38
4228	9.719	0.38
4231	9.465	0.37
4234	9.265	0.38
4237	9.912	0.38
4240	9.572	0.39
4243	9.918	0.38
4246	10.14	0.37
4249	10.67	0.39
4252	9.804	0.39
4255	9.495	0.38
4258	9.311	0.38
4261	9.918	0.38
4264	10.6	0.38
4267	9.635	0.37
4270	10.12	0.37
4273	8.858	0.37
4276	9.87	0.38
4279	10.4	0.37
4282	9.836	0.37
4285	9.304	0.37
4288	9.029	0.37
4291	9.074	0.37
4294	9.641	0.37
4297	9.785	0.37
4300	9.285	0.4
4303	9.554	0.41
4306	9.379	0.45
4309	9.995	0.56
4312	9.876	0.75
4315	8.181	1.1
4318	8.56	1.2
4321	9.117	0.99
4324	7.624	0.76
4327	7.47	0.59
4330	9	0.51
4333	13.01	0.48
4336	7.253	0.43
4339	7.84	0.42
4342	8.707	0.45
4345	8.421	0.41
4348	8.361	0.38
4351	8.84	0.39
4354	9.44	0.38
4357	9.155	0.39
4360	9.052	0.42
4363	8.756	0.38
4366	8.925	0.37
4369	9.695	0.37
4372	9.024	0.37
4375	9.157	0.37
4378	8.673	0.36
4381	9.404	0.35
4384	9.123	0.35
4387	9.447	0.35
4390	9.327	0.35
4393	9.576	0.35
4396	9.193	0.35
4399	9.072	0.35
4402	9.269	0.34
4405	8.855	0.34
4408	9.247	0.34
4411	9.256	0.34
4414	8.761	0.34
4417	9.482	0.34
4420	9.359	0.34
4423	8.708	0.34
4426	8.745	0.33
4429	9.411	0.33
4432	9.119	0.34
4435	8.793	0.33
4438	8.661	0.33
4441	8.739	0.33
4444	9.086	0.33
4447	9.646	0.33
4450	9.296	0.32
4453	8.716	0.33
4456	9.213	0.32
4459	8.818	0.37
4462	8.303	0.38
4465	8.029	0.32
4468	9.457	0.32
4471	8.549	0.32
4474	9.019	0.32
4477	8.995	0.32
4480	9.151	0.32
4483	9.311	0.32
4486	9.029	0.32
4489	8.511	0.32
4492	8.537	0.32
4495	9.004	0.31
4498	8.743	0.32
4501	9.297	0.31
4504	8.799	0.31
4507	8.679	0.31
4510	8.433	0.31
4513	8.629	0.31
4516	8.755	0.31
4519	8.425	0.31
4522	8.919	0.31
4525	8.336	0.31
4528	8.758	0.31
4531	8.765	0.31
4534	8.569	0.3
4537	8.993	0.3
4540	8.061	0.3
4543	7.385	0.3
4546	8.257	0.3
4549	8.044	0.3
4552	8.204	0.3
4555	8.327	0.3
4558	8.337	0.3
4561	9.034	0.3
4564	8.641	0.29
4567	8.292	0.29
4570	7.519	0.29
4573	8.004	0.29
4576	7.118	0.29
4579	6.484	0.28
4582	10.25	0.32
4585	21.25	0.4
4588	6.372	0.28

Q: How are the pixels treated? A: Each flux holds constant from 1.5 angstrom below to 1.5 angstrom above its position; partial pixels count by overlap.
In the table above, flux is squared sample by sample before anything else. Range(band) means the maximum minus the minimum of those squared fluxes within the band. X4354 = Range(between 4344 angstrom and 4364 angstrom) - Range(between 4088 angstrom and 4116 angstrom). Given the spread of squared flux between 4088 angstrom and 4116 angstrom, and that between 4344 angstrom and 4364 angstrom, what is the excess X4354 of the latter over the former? -74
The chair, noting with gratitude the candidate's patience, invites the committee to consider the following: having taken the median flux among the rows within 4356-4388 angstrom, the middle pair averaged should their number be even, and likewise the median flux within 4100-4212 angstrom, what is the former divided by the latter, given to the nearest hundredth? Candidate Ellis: 1.01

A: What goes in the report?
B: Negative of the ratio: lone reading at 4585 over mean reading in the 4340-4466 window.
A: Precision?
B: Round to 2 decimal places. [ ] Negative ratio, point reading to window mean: -2.36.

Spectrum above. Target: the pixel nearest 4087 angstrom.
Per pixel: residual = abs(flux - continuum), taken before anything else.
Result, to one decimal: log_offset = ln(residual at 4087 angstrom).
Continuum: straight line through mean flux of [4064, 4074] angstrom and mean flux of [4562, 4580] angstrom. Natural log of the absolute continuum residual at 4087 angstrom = 1.1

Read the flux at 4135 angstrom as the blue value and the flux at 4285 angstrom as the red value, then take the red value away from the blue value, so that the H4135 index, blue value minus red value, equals 0.4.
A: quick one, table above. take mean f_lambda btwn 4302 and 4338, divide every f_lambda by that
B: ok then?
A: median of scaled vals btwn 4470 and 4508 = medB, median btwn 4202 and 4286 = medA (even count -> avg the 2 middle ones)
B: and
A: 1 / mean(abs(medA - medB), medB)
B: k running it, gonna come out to 1.87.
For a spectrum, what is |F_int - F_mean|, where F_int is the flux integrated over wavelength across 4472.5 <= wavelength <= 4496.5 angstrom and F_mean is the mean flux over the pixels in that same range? 206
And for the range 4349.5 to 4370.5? 182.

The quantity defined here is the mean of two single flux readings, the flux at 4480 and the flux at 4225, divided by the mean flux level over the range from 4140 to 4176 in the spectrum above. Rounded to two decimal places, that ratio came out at 1.05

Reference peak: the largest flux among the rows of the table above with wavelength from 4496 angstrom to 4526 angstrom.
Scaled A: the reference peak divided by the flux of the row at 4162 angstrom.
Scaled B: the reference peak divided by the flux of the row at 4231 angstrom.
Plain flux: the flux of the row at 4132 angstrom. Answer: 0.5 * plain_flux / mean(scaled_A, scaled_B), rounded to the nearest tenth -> 4.9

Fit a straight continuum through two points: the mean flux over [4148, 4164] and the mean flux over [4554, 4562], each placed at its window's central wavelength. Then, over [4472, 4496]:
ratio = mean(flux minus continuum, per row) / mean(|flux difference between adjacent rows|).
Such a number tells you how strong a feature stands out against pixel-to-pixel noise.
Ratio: 1.9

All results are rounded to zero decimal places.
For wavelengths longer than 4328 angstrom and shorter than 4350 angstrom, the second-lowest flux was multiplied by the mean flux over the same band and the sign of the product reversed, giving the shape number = -70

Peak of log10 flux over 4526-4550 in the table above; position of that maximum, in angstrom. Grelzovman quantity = 4537 angstrom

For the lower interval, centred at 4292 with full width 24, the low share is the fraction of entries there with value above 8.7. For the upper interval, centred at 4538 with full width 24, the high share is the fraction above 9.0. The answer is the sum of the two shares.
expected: 1.0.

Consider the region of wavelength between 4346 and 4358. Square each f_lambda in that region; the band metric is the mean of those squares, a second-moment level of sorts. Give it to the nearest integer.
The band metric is 80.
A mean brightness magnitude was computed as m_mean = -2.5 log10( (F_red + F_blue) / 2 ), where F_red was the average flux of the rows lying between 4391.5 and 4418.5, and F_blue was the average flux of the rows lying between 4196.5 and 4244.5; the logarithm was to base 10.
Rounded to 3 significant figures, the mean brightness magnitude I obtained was -2.41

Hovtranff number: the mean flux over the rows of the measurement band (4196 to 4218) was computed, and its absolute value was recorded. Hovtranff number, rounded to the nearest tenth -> 8.8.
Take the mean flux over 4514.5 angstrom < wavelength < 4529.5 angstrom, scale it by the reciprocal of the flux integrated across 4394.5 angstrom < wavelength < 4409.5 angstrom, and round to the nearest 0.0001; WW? 0.0631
